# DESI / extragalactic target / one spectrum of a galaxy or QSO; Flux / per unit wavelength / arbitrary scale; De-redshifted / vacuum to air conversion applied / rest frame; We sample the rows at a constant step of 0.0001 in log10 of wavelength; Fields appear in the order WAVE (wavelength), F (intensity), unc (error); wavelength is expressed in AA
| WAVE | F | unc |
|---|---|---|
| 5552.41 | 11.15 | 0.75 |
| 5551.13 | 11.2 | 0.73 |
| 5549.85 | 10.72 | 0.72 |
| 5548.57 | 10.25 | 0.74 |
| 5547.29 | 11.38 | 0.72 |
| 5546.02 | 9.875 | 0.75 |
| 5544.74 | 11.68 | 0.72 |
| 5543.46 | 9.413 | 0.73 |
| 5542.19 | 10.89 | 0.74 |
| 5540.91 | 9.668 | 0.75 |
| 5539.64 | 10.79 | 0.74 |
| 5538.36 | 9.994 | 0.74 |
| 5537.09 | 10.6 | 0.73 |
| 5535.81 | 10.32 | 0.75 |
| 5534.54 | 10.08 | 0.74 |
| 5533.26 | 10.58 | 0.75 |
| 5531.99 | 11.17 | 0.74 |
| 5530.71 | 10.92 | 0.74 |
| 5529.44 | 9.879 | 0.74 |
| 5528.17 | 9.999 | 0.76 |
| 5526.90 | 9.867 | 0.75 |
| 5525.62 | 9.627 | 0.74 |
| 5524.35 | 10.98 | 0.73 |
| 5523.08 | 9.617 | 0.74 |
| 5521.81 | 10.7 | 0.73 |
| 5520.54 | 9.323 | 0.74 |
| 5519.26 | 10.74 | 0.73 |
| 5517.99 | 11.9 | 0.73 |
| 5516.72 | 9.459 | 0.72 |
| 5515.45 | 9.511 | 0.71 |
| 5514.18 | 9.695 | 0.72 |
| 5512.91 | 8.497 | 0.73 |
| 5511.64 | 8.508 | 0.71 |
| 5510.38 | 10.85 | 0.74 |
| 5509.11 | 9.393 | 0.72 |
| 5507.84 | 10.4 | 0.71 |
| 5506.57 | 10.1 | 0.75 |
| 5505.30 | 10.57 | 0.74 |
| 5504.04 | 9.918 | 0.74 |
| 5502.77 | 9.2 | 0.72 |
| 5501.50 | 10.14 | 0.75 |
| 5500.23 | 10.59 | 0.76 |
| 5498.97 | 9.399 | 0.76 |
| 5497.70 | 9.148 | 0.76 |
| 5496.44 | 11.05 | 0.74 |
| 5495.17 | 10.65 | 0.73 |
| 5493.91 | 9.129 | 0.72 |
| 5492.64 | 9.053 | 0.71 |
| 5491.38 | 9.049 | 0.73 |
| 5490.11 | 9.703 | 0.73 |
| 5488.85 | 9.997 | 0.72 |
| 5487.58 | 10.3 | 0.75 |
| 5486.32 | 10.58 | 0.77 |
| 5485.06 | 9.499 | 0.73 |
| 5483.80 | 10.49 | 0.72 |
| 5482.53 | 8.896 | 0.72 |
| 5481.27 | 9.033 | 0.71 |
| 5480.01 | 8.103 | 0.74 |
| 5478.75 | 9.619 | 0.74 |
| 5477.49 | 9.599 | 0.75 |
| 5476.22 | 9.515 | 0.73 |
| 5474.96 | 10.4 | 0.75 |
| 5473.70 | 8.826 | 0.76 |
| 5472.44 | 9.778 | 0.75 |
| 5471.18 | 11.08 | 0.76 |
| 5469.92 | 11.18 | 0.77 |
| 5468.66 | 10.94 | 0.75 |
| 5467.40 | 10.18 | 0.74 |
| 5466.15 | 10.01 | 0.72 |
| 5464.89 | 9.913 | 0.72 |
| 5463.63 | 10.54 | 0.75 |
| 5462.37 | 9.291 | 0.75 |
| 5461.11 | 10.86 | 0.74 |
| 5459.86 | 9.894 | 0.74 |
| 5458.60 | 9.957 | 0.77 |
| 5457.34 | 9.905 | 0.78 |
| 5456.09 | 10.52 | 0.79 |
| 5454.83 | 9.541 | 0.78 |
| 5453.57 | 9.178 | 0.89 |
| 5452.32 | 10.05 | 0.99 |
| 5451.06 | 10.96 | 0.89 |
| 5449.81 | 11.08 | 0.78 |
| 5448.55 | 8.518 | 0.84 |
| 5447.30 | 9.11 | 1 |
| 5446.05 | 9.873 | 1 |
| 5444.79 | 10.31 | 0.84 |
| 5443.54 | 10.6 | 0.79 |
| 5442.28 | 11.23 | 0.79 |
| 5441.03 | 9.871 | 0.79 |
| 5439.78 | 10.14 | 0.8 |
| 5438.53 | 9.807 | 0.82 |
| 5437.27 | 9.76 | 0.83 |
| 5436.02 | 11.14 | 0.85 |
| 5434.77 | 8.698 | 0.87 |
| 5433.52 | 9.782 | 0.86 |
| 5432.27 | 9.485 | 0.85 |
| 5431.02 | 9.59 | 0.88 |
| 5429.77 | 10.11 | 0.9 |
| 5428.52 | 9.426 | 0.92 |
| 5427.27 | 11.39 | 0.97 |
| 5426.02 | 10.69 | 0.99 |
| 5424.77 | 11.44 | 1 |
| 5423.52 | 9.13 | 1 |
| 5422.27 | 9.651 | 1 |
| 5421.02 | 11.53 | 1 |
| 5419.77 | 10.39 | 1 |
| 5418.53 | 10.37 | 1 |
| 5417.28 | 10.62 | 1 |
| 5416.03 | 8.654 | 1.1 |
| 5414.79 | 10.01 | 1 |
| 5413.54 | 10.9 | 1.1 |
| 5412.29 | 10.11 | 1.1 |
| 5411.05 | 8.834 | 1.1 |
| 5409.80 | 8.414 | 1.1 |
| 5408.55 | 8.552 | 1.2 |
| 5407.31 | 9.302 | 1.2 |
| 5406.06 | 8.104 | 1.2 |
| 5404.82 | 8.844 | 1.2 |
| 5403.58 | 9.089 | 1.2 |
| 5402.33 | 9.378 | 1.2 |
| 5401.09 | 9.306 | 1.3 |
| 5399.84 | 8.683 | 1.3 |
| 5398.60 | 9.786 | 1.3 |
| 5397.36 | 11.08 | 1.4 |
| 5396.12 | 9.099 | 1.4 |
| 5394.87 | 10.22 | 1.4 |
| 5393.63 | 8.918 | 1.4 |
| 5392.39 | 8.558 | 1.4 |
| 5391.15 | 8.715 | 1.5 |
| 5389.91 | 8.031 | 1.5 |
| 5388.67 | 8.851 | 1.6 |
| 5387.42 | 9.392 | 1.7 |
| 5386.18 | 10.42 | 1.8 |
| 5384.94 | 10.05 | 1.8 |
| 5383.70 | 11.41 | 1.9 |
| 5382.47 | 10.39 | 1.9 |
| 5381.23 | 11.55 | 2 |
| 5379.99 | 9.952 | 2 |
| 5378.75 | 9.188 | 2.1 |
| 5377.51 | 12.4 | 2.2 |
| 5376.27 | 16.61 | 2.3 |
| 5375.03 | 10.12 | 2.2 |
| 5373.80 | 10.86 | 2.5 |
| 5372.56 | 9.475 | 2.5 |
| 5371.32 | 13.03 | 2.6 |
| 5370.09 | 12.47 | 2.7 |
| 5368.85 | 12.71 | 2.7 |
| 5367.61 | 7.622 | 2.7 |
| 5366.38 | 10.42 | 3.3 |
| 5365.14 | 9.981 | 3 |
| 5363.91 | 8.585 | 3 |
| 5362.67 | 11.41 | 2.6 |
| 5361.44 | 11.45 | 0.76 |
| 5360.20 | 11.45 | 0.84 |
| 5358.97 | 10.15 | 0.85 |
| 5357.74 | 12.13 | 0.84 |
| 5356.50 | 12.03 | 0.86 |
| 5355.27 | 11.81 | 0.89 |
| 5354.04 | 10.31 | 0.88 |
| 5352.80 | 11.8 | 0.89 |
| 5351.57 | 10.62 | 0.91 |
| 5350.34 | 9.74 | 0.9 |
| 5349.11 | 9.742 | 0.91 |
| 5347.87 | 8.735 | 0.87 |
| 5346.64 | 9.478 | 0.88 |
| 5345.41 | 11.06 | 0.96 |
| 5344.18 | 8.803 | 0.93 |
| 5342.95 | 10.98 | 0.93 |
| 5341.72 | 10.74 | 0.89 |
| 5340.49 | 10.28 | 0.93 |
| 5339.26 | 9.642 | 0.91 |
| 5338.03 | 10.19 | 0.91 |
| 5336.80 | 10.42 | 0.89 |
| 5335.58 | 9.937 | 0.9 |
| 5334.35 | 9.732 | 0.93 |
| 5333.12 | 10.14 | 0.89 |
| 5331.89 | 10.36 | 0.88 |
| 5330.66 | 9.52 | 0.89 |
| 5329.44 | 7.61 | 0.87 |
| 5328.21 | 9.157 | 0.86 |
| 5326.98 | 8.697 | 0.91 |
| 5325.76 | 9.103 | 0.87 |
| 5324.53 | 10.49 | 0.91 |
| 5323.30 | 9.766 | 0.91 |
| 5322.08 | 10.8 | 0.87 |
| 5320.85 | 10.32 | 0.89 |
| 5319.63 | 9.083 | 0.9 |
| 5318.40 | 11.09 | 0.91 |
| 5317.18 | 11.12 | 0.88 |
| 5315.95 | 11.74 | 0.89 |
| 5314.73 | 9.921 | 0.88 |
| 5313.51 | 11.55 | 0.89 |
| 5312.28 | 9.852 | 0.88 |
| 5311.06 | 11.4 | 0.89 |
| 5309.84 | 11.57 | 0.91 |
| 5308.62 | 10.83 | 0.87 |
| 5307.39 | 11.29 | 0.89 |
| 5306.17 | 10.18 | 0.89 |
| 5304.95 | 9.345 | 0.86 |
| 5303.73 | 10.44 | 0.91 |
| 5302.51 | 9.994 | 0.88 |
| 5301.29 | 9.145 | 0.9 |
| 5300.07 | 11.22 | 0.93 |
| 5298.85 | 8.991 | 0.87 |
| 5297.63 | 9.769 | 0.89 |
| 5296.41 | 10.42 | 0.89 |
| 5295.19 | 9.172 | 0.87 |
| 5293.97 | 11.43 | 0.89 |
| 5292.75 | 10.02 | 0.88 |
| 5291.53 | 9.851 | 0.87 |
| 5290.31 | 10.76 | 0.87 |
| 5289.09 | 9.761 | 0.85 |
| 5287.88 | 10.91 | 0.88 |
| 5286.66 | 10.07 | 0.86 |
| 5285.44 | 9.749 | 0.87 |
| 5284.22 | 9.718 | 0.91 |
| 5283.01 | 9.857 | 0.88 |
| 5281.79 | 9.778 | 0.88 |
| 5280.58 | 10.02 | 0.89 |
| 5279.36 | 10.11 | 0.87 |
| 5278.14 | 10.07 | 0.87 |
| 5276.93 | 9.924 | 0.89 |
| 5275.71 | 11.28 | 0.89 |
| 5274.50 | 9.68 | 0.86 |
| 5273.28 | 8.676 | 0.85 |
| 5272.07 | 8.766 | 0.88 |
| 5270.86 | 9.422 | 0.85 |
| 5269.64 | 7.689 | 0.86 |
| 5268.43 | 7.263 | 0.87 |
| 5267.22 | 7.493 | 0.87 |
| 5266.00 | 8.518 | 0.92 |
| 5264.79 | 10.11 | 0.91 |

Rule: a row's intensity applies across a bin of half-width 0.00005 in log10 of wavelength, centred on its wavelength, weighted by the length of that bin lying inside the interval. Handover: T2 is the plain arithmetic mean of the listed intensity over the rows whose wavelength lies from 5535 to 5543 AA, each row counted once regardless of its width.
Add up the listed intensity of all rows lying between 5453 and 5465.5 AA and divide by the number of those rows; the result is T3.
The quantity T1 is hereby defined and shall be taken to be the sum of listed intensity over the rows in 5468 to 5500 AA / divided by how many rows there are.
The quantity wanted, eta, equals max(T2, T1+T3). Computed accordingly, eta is 19.8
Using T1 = 9.8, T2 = 10.4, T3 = 10.0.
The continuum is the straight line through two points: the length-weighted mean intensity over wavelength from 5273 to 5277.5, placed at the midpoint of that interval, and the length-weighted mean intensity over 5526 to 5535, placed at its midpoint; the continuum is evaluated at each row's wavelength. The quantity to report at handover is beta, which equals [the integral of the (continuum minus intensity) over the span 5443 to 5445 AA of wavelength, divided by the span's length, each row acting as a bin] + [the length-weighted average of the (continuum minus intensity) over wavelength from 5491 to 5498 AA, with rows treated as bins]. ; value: 0.3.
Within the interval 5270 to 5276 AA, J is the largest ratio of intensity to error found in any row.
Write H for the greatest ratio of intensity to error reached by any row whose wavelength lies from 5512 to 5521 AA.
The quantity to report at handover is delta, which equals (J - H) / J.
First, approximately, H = 16.3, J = 12.7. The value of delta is -0.3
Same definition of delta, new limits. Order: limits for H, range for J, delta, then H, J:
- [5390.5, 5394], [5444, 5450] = 0.6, 6.4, 14.2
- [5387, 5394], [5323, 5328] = 0.4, 6.4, 11.5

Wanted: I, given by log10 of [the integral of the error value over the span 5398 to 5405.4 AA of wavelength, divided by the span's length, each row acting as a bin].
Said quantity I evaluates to 0.10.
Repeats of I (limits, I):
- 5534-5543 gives -0.13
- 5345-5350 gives -0.04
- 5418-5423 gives 0.00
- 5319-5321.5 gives -0.05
